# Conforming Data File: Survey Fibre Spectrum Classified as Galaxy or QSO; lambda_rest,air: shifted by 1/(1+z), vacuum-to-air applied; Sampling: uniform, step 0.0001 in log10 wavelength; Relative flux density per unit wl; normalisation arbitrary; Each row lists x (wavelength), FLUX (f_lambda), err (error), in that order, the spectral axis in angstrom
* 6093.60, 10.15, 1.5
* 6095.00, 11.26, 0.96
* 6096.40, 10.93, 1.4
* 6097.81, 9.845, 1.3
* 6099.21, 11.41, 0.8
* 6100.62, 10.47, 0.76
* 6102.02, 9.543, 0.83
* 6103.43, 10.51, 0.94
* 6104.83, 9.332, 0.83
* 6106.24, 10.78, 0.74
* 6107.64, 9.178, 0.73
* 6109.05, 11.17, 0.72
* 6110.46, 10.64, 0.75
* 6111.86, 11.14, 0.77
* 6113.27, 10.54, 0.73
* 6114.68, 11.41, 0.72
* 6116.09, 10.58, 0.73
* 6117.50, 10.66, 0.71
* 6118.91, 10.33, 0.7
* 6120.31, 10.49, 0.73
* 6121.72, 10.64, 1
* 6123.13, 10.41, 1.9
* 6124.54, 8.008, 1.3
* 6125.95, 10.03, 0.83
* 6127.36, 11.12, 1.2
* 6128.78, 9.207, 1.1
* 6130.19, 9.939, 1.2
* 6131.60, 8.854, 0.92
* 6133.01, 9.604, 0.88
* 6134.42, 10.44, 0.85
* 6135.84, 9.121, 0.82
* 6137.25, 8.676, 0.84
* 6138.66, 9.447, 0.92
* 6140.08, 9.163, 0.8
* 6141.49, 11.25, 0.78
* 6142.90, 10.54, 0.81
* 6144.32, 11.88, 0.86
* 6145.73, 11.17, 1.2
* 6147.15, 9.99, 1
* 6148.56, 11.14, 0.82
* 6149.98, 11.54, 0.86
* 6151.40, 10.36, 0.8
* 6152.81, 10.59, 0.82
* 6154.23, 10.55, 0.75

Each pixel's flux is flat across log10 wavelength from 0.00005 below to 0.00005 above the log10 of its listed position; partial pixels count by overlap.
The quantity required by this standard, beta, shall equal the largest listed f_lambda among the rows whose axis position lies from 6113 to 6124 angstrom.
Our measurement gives 11.41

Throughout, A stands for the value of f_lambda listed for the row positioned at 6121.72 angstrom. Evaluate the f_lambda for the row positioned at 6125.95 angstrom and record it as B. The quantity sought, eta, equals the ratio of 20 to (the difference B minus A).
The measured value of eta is -33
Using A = 10.64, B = 10.03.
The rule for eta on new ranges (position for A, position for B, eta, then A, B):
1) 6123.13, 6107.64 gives -16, 10.41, 9.178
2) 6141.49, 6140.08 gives -10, 11.25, 9.163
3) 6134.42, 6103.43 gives 286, 10.44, 10.51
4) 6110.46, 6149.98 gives 22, 10.64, 11.54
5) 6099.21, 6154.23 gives -23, 11.41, 10.55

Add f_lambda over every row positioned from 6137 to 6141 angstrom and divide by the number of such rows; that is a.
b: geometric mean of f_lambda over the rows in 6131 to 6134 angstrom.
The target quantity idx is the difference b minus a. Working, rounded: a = 9.1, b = 9.2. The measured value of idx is 0.13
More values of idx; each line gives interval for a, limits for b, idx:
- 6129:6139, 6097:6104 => 0.90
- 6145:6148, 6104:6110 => -0.50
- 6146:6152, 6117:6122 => -0.23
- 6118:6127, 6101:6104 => 0.03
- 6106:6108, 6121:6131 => -0.12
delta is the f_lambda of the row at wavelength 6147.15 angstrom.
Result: 9.99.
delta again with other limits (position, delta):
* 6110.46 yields 10.64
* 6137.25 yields 8.676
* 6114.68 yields 11.41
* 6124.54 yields 8.008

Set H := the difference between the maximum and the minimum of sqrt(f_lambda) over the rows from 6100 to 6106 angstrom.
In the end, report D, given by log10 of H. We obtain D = -0.7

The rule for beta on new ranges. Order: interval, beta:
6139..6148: 11.88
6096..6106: 11.41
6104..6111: 11.17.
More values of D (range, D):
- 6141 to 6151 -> -0.5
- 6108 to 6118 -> -0.9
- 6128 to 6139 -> -0.5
